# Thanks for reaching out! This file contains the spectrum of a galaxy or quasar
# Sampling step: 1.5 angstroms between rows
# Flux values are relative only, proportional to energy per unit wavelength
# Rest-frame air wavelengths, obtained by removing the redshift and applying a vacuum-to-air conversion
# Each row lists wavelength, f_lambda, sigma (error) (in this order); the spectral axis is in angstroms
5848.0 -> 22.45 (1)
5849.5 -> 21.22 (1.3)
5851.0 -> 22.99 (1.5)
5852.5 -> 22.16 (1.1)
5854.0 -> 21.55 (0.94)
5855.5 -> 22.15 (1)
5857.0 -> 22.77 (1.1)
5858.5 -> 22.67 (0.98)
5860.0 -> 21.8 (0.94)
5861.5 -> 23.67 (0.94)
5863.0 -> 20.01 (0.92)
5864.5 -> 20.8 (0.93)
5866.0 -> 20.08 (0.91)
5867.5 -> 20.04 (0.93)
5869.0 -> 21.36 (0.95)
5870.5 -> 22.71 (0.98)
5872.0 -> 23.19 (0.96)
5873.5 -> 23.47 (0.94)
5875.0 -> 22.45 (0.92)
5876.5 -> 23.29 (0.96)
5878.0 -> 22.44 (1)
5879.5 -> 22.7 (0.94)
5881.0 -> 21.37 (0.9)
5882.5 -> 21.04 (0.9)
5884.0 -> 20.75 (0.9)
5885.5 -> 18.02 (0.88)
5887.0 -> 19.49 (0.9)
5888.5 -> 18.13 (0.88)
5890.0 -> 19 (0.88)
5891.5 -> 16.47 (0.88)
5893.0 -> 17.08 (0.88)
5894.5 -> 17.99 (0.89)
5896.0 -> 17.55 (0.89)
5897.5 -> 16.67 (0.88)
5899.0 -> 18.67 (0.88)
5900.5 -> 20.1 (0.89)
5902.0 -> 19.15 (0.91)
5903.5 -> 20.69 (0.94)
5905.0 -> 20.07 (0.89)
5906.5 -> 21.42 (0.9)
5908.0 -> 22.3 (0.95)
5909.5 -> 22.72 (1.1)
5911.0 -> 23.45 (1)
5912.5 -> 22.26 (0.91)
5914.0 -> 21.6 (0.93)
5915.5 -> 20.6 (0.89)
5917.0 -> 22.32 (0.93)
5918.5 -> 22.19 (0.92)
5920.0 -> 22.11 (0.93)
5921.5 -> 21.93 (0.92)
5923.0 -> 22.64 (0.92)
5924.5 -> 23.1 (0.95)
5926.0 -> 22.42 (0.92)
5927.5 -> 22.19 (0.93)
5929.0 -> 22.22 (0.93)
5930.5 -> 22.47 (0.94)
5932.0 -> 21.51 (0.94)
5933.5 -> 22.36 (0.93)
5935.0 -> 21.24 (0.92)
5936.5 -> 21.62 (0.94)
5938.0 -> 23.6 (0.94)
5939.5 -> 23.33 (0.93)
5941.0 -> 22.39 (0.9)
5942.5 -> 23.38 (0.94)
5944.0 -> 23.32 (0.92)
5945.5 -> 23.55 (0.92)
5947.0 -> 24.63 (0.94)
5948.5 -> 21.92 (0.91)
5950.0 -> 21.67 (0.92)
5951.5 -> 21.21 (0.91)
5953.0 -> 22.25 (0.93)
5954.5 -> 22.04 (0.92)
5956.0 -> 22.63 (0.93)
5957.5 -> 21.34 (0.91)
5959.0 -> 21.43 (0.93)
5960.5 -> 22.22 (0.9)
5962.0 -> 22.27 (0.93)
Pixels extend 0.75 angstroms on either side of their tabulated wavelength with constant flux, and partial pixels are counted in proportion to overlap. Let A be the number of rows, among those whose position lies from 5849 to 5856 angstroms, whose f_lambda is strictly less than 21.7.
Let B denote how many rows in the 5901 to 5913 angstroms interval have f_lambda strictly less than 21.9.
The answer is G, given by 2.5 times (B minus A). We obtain 5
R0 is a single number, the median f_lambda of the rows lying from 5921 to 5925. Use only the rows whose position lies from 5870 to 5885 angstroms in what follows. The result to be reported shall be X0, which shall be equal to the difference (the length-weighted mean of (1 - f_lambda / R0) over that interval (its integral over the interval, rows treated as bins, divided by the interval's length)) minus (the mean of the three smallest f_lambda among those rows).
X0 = -21.0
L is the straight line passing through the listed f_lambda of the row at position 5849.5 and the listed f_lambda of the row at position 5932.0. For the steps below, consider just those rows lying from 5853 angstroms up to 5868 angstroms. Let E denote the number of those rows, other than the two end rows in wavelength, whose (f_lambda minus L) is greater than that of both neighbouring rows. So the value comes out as 3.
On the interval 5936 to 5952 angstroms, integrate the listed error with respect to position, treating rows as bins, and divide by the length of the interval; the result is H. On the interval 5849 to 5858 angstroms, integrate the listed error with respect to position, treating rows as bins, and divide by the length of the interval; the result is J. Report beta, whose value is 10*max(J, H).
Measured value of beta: 11.48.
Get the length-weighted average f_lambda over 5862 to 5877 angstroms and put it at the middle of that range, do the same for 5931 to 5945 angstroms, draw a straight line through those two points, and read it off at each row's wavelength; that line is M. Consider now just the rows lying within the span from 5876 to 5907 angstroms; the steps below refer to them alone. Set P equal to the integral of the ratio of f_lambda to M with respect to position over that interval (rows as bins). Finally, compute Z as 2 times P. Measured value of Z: 55.2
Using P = 27.6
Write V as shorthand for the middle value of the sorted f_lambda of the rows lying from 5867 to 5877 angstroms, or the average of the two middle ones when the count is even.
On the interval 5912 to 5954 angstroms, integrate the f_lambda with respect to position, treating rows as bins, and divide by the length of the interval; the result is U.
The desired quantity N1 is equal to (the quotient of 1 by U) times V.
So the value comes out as 1.02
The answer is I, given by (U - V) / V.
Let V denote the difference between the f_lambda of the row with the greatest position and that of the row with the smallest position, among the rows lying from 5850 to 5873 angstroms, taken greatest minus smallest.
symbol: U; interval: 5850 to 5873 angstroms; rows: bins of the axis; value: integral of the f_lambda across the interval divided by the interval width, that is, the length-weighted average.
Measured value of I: 108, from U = 21.9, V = 0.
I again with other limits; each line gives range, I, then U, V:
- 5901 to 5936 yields 9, 21.9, 2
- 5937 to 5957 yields -24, 22.7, -1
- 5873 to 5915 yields -12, 20.4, -2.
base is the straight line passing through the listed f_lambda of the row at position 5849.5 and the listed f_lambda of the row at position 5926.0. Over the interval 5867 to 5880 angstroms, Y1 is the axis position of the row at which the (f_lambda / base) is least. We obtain 5867.5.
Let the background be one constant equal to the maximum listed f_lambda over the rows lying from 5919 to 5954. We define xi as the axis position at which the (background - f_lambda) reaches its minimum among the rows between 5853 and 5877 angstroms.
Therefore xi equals 5861.5 angstroms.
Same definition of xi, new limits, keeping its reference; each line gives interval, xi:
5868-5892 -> 5873.5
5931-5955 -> 5947.0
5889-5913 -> 5911.0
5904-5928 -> 5911.0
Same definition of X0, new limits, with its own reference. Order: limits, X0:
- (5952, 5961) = -21.6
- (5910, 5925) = -21.4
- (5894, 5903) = -17.2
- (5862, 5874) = -20.0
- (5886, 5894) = -17.0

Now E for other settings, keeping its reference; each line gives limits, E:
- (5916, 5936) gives 3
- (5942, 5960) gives 3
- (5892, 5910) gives 3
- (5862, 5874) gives 1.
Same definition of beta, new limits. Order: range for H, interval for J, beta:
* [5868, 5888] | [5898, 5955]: 9.32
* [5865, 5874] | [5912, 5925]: 9.45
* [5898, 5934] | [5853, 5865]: 9.72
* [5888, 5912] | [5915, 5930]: 9.25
